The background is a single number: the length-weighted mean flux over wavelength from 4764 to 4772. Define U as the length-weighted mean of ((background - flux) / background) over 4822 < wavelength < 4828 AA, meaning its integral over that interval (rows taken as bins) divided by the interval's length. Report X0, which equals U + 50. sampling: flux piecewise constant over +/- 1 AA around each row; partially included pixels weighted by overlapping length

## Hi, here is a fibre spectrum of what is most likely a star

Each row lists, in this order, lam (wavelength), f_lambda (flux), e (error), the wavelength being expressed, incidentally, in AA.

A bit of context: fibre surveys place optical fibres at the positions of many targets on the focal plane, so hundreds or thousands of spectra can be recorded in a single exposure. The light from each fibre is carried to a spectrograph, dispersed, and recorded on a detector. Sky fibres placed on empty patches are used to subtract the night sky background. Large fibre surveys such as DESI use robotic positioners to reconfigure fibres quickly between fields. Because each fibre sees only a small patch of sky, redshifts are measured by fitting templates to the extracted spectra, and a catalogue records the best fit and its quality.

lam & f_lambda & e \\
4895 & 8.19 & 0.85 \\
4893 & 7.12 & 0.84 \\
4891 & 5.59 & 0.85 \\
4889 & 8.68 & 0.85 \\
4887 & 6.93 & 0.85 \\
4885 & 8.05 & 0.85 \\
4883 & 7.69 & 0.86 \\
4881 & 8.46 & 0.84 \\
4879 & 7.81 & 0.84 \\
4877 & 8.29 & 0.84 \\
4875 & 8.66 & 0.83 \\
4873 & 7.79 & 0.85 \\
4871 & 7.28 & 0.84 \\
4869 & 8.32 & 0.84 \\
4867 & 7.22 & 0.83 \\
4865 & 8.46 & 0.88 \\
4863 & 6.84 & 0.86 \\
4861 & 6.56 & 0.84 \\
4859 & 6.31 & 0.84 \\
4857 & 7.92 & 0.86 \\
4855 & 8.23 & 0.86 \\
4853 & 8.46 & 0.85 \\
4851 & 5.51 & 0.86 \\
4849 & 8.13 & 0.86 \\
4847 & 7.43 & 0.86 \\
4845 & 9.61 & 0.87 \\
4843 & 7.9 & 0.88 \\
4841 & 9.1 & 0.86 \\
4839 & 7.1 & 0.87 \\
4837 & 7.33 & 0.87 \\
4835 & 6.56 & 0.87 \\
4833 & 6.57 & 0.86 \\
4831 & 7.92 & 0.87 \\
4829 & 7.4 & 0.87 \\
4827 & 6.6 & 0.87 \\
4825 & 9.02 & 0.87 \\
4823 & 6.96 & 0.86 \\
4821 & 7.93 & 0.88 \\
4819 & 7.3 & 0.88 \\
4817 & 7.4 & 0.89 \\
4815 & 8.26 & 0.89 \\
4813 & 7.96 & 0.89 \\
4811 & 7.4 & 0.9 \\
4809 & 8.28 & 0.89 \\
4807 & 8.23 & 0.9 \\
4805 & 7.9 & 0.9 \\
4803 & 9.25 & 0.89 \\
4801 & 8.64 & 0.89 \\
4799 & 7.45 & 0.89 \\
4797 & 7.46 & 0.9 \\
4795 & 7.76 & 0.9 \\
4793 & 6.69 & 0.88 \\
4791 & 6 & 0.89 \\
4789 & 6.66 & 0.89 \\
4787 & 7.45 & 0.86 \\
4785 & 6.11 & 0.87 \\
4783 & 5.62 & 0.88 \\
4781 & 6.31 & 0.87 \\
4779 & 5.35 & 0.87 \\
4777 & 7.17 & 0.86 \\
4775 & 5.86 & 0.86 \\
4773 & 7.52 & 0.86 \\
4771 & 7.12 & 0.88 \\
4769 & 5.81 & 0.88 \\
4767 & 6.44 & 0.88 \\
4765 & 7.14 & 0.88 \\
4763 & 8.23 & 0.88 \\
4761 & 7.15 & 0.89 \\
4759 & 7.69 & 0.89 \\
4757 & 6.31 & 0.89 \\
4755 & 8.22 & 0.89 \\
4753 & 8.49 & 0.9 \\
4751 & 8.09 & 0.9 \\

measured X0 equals 49.86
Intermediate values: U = -0.14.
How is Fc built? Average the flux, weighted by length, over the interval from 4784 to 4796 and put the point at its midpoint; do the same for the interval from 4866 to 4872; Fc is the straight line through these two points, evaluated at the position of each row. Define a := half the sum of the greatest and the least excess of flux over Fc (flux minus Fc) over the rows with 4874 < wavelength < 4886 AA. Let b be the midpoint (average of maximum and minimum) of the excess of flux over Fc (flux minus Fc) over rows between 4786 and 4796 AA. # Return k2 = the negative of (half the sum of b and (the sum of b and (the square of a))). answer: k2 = -0.2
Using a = 0.5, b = 0.1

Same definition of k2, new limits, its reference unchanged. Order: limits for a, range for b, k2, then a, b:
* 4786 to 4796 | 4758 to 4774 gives -0.5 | 0.1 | 0.5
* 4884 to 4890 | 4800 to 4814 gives -1.4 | 0.0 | 1.4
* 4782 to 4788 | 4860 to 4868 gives 0.0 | -0.2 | 0.0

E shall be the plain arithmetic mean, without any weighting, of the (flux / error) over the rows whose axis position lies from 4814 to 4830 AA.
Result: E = 8.68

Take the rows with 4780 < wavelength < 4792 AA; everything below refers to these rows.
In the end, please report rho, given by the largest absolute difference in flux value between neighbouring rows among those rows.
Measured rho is 1.3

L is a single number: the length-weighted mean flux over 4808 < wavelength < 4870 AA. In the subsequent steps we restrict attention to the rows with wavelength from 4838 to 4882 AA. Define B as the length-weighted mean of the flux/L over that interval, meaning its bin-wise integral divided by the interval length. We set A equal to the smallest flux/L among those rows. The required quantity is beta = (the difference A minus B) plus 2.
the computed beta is 1.70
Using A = 0.72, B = 1.02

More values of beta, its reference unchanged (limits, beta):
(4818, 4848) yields 1.86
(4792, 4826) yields 1.84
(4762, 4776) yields 1.86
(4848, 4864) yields 1.77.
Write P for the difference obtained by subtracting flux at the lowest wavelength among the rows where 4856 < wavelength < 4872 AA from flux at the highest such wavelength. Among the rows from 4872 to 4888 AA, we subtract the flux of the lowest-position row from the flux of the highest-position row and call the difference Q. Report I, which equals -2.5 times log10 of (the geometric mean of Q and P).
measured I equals 0.3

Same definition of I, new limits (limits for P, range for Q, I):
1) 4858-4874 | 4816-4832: 0.1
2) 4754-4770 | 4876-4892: -1.0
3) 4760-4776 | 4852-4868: -0.3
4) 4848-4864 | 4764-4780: -0.5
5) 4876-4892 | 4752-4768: -0.9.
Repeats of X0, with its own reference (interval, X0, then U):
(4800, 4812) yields 49.75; -0.25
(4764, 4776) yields 50.00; 0.00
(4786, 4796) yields 49.96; -0.04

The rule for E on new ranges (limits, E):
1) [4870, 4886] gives 9.49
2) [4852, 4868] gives 8.79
